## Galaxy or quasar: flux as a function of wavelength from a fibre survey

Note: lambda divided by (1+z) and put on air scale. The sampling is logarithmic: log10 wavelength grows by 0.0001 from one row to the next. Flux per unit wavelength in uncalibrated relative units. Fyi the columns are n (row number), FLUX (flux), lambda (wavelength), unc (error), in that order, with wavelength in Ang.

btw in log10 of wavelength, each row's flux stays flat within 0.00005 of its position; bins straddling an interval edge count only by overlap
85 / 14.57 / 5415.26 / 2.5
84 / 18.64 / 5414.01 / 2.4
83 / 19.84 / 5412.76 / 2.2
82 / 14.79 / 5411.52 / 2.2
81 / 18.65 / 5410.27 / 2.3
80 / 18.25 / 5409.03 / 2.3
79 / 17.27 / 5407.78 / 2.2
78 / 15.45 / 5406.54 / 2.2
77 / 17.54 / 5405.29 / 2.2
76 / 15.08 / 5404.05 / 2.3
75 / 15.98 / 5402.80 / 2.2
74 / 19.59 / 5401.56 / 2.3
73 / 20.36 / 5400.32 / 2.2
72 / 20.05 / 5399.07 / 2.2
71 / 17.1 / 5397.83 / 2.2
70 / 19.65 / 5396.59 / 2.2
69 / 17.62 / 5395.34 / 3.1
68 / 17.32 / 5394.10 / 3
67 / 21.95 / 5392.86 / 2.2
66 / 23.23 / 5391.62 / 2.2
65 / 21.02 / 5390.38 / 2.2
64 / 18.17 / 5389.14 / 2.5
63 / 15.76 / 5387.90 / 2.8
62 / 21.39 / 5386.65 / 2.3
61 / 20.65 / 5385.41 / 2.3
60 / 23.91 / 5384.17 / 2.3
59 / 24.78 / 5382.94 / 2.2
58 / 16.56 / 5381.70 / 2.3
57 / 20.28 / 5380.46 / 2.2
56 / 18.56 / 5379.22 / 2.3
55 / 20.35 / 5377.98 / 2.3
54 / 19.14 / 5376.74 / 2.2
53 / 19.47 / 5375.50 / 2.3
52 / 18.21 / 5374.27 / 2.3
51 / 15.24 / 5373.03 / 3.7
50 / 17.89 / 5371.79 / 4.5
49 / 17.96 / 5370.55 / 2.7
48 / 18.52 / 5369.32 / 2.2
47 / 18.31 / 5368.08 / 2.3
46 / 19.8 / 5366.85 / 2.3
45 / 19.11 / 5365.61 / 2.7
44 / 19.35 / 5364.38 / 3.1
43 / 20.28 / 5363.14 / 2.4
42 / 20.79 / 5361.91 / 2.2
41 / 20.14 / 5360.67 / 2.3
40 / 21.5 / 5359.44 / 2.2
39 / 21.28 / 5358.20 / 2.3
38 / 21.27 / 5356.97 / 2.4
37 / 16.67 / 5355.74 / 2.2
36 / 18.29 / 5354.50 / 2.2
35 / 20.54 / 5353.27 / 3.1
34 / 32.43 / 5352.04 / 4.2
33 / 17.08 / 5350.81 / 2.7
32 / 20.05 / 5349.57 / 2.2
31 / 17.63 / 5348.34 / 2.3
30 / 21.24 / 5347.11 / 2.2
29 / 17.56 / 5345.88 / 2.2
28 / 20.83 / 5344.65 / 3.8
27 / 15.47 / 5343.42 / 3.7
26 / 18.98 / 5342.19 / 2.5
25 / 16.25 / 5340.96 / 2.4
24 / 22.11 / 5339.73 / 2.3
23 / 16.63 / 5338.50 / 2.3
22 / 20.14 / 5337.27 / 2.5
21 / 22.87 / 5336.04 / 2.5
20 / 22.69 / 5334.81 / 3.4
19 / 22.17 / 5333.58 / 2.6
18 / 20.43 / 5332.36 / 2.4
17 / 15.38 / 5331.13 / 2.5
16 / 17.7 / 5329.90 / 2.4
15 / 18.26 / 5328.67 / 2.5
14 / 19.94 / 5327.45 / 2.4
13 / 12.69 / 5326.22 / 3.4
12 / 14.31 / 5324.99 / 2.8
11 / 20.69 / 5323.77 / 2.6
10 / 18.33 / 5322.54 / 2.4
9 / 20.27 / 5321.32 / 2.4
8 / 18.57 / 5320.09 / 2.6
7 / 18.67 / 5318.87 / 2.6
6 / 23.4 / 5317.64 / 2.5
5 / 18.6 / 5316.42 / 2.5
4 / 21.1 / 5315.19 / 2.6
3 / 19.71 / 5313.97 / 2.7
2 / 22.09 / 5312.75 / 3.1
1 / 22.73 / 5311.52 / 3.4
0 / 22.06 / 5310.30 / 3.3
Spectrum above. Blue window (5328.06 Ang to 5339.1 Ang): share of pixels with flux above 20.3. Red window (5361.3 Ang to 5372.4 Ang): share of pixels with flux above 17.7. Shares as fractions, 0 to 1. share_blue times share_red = 0.44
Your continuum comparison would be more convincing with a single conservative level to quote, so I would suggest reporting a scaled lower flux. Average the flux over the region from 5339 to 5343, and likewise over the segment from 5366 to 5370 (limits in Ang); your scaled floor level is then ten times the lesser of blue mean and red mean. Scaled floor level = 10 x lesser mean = 189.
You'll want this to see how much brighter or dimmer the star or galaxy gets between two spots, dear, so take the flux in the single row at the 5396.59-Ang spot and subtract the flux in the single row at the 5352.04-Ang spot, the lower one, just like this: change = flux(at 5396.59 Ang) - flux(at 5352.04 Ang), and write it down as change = -12.8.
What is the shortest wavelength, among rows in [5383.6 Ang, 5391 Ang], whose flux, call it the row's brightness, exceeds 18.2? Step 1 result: 5384.17 Ang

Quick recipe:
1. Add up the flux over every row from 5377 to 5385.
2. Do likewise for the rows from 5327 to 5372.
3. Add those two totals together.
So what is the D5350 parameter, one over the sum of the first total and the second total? 0.0012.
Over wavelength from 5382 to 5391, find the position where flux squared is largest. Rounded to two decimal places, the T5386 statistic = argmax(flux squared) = 5382.94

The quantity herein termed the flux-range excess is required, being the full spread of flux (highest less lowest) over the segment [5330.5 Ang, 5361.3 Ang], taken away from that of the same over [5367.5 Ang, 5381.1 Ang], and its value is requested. -12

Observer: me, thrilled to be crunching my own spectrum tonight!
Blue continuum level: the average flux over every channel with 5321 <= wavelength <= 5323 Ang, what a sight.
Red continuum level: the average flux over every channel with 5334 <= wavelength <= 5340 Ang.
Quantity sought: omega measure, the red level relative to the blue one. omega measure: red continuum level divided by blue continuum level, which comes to 1.08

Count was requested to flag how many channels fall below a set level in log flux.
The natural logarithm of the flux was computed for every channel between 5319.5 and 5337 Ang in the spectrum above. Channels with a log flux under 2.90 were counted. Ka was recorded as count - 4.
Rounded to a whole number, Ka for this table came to 0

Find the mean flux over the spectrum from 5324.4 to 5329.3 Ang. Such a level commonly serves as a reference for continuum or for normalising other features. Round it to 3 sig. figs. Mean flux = 16.3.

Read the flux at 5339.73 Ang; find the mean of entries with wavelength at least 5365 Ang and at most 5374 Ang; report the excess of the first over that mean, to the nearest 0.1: 4.0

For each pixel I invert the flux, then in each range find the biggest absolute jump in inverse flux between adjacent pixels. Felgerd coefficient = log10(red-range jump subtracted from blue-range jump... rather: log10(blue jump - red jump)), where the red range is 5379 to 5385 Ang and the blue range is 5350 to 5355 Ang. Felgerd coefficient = -2.11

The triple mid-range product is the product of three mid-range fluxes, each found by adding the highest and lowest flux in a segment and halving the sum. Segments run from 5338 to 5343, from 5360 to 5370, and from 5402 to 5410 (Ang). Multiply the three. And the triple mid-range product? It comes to 6249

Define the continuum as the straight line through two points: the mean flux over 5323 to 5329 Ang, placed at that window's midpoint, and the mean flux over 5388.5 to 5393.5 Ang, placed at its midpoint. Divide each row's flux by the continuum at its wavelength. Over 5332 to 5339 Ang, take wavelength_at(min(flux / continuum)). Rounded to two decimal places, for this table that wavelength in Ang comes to 5338.50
